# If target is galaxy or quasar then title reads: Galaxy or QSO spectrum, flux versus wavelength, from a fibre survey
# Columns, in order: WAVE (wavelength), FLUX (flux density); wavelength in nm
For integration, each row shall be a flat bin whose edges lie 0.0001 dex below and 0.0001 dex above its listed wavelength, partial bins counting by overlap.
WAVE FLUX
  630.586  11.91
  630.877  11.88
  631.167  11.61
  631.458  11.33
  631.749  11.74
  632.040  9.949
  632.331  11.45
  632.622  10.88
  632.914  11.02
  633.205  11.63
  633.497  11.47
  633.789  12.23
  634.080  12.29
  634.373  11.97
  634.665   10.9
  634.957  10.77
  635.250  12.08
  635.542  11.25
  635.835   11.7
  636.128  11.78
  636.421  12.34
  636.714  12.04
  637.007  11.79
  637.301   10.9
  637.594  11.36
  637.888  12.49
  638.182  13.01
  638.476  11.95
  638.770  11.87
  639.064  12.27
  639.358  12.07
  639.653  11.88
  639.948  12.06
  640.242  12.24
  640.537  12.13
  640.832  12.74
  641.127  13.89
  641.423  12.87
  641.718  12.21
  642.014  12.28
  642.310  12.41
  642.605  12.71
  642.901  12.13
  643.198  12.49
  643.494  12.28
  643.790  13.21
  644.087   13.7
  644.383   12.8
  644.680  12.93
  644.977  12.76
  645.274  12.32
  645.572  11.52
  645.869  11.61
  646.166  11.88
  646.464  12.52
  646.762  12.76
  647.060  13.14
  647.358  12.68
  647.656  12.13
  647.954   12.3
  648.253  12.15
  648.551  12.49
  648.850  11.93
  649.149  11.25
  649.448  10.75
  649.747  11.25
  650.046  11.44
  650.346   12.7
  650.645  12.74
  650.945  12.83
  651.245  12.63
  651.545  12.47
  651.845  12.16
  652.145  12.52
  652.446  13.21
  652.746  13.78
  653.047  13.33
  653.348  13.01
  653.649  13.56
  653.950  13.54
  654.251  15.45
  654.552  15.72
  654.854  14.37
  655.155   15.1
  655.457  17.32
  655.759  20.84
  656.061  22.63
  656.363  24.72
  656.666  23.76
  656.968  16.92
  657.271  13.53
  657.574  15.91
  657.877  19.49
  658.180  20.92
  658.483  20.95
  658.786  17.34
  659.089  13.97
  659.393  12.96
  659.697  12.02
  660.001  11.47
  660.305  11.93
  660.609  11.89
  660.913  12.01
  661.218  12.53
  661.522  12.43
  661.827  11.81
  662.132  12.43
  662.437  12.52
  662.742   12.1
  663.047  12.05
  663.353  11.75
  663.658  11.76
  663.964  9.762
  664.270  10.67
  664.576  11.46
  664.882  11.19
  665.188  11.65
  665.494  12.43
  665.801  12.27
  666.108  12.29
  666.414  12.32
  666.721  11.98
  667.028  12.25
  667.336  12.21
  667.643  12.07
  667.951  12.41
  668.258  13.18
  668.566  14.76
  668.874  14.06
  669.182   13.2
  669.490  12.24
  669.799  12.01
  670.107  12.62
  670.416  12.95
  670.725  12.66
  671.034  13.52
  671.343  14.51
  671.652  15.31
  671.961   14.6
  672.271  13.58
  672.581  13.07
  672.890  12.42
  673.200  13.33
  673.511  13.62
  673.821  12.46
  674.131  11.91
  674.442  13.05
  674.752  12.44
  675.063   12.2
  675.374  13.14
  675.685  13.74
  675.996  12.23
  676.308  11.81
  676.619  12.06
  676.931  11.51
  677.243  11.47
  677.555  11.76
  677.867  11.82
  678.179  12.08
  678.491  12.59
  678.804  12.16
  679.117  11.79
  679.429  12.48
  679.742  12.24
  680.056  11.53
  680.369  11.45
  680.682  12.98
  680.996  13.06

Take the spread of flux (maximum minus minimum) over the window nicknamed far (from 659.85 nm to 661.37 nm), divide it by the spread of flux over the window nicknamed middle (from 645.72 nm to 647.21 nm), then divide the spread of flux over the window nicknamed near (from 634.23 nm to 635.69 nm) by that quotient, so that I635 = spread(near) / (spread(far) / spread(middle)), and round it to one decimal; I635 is 1.9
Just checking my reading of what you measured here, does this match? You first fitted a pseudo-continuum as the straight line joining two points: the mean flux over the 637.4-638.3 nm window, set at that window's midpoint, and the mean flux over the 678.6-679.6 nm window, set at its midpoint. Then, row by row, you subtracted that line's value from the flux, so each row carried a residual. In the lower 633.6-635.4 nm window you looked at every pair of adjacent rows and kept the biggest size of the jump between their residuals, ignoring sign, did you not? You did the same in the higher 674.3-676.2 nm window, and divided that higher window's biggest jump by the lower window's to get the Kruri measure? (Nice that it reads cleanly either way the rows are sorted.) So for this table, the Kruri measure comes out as 1.2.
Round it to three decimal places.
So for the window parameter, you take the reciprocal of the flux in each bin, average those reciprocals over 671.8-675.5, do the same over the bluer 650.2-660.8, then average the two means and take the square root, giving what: 0.270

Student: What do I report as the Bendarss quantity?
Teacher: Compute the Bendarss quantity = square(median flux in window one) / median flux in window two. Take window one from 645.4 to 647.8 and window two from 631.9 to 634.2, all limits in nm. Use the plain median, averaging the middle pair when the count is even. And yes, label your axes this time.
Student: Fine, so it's 13.3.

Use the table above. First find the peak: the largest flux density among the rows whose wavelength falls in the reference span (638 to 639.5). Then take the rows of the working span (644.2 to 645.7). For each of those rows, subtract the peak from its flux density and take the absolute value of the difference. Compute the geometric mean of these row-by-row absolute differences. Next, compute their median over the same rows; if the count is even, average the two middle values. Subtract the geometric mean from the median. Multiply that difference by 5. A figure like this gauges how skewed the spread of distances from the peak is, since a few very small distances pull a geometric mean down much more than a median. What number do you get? -0.4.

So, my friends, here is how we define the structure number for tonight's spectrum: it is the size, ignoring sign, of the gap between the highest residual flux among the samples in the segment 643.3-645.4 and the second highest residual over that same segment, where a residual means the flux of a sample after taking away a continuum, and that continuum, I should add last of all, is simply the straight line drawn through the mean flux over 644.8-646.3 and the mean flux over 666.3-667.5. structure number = 0.5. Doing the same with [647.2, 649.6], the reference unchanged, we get 0.2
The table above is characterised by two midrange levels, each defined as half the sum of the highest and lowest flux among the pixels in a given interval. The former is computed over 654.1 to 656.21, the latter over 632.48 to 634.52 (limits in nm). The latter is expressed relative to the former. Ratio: 0.63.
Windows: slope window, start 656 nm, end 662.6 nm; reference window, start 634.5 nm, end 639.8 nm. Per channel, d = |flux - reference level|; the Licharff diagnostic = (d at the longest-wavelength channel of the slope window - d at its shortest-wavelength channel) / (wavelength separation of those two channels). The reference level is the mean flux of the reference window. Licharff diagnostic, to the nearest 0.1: -1.6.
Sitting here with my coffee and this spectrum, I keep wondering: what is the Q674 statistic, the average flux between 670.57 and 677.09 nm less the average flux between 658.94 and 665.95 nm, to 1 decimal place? 1.0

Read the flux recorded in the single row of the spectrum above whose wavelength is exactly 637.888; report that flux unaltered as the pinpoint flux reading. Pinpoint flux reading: 12.49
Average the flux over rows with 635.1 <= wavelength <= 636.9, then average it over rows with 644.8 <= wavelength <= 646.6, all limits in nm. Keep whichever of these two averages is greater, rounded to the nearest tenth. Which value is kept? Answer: 12.1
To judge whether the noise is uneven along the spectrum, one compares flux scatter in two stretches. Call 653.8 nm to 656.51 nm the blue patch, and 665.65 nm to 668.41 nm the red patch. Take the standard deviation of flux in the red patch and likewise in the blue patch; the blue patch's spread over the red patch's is 12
